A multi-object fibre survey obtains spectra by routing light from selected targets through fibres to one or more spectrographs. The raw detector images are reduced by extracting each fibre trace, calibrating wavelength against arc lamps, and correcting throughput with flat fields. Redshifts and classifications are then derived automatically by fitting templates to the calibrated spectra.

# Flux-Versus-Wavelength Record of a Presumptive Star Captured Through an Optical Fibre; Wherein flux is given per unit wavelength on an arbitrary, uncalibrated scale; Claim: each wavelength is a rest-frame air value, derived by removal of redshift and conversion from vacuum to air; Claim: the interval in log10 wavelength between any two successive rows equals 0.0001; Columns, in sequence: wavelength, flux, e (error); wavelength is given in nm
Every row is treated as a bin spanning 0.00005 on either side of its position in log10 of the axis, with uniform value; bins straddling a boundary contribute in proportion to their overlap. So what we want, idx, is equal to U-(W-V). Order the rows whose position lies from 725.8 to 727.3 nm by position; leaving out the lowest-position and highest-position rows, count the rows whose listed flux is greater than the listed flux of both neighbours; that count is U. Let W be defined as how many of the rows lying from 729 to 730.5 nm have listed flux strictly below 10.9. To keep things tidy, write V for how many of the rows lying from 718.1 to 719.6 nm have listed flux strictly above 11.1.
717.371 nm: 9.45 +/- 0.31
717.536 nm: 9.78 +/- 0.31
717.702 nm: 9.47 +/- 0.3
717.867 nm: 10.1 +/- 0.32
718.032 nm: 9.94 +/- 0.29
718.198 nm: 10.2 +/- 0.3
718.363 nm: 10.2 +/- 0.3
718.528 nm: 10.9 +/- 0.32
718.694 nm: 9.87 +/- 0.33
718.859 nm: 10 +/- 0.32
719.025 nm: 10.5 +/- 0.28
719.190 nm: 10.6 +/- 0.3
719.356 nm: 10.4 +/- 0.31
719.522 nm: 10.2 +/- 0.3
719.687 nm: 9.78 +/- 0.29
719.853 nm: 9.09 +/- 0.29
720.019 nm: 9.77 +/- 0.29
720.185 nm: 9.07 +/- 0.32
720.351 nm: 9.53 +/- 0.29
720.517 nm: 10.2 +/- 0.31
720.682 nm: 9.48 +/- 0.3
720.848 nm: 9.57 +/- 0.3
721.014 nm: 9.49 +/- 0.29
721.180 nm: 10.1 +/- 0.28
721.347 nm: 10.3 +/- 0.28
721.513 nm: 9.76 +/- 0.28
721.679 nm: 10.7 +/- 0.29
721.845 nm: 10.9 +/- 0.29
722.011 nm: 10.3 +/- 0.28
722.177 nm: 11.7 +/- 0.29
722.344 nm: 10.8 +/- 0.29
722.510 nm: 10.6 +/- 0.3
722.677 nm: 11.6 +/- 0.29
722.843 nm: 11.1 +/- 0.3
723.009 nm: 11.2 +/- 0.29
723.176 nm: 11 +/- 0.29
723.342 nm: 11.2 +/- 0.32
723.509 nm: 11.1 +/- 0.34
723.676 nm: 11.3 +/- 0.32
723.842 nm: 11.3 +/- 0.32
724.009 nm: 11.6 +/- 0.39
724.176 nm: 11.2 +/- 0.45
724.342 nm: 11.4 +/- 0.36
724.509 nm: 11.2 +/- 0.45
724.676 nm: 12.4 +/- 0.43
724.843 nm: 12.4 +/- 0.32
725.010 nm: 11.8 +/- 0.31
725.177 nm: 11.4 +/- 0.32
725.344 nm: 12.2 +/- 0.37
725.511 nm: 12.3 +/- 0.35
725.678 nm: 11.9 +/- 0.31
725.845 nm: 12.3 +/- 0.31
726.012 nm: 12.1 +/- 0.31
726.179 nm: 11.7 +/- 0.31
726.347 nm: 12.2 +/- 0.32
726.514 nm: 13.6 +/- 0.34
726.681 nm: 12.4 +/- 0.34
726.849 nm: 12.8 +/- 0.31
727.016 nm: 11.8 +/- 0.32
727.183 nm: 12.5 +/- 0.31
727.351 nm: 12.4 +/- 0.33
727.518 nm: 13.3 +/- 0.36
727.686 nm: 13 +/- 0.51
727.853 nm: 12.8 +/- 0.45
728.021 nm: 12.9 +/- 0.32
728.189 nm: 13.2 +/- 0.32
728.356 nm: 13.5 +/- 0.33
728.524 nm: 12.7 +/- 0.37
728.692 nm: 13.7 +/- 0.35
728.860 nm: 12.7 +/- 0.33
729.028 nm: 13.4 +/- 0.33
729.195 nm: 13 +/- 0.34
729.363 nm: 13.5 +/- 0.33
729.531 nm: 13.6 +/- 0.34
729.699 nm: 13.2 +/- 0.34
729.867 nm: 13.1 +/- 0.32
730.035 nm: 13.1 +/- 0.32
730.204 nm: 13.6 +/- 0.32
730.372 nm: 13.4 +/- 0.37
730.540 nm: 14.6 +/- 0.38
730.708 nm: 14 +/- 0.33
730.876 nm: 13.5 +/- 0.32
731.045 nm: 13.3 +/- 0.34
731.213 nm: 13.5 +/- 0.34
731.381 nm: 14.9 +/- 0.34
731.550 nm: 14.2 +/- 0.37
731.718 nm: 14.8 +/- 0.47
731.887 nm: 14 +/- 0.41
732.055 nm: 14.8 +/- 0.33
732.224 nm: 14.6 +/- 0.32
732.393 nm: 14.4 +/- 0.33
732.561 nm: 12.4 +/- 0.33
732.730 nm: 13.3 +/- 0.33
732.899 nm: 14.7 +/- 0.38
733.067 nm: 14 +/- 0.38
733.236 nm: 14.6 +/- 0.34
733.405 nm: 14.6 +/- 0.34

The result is 2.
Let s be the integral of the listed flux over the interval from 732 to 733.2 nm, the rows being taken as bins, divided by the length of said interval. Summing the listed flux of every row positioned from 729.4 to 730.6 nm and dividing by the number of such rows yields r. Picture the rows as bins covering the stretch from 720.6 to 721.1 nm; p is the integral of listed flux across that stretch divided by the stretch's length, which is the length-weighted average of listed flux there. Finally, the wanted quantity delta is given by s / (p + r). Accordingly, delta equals 0.61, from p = 9.5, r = 13.5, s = 14.0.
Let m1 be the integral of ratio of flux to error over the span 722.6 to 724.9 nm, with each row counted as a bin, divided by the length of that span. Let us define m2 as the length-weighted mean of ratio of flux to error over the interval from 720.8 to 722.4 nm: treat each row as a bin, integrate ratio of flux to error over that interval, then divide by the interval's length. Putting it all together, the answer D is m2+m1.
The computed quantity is 69.7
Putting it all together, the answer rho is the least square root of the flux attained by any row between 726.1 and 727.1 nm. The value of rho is 3.42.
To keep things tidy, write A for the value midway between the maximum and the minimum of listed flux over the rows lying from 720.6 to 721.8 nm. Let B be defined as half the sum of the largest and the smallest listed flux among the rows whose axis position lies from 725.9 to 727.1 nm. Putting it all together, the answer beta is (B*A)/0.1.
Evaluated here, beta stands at 1276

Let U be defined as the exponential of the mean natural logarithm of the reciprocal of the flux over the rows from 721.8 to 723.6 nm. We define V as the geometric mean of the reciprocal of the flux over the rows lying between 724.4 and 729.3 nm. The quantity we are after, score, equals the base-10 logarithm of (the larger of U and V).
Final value -1.04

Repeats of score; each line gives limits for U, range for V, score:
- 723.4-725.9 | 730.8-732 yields -1.07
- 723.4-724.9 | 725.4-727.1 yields -1.06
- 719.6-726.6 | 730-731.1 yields -1.04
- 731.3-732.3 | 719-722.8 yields -1.01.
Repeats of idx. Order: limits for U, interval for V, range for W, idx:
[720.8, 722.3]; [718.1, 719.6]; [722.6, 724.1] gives 2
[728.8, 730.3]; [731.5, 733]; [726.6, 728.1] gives 11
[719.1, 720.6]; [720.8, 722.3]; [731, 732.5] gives 2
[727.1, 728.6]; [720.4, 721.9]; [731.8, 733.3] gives 2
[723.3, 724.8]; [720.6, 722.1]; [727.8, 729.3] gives 2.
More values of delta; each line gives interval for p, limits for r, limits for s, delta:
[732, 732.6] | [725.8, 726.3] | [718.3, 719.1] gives 0.39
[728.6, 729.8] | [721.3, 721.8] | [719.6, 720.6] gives 0.41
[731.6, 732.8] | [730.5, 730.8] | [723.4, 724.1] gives 0.40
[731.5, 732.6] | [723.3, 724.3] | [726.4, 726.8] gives 0.51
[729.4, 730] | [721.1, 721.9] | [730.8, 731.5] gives 0.58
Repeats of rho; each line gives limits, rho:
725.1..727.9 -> 3.38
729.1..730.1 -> 3.61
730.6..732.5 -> 3.65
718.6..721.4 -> 3.01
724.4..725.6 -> 3.35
